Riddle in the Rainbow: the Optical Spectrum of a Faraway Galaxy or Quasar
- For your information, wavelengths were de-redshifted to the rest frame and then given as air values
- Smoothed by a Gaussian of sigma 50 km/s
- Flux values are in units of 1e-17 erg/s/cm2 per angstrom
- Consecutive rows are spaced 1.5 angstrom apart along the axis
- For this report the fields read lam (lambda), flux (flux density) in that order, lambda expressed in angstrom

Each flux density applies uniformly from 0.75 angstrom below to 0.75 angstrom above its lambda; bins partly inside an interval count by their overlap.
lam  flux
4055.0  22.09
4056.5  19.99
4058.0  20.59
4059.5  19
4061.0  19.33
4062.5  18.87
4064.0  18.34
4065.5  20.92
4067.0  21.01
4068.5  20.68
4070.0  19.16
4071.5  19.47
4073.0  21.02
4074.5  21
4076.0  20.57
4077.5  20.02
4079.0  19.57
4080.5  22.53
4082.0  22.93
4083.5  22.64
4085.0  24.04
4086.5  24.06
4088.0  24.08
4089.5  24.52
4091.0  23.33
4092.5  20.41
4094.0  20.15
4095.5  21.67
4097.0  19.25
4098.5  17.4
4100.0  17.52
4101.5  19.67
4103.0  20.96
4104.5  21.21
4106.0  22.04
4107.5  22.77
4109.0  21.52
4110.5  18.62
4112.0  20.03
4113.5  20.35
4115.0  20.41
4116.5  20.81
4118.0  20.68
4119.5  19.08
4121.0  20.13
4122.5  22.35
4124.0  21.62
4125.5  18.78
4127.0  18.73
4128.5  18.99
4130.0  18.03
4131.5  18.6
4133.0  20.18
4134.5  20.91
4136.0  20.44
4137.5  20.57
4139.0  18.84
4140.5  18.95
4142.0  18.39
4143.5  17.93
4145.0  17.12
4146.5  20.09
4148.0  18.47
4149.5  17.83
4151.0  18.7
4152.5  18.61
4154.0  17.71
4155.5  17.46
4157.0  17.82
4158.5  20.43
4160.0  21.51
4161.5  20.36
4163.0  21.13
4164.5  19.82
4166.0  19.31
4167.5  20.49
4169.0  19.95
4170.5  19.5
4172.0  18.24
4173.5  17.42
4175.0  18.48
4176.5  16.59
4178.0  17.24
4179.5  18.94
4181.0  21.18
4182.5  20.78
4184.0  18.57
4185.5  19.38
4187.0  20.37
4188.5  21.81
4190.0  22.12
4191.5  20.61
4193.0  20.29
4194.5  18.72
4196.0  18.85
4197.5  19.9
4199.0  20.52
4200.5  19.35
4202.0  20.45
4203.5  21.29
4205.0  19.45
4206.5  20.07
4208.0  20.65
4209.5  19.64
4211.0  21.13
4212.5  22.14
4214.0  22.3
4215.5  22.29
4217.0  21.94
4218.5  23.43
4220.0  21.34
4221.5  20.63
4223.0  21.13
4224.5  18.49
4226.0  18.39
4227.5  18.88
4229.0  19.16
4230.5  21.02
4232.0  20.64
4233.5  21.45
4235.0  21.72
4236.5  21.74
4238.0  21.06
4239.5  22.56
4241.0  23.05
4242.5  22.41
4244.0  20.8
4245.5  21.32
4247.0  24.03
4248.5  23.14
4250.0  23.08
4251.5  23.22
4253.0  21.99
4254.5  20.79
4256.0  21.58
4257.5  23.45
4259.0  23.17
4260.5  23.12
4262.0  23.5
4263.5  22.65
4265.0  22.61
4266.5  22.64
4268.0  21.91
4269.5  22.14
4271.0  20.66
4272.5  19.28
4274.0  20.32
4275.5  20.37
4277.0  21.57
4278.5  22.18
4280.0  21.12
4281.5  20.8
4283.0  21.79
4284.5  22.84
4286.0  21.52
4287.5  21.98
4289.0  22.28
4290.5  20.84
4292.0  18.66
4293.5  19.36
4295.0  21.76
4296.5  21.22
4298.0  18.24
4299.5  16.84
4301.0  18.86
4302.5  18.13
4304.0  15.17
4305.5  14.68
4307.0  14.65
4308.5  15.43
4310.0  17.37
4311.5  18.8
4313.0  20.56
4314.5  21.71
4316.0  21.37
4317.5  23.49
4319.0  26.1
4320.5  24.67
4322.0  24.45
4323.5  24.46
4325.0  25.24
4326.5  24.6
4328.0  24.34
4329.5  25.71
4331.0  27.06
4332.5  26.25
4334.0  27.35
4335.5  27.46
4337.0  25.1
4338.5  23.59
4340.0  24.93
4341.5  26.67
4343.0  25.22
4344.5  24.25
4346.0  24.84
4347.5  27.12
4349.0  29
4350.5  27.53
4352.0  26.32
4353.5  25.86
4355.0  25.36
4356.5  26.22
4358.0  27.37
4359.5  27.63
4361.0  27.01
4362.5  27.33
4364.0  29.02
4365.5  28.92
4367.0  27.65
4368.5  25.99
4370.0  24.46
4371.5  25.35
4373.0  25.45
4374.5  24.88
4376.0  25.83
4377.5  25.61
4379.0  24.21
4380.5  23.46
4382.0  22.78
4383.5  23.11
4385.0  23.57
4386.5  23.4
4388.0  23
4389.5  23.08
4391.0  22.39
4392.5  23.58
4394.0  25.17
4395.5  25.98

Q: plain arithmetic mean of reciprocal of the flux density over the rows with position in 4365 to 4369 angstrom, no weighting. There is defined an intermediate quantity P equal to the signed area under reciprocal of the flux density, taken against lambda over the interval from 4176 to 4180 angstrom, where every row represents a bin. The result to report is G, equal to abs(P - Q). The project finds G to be 0.19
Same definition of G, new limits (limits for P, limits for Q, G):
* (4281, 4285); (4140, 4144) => 0.13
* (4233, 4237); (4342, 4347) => 0.14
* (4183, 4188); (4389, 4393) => 0.21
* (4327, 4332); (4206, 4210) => 0.15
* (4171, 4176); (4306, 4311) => 0.21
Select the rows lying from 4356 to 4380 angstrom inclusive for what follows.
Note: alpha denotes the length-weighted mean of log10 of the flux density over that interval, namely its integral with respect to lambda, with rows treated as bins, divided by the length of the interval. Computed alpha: 1.42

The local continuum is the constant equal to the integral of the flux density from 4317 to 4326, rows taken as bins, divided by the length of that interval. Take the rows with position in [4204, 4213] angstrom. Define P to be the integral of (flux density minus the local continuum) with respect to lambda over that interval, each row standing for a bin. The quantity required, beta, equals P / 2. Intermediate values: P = -38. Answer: -19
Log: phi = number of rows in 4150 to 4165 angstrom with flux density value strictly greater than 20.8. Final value 2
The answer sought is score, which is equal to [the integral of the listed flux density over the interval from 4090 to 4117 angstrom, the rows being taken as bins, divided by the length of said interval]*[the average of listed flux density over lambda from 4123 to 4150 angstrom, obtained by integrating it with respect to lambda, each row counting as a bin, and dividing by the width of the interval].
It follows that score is 393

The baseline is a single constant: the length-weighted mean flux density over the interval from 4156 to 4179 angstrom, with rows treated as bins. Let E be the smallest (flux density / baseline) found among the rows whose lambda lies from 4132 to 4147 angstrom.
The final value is 0.89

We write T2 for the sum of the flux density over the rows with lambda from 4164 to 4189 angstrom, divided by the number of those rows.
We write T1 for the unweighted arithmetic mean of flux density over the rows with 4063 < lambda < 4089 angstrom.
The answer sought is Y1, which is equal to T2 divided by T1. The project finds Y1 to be 0.9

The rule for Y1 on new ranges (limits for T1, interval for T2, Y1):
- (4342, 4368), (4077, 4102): 0.8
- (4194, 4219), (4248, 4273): 1.1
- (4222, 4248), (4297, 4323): 0.9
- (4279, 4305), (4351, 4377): 1.3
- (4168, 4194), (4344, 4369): 1.4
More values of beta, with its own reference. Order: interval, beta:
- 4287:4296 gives -18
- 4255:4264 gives -9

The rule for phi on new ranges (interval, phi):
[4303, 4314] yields 0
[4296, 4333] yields 14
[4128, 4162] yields 2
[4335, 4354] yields 13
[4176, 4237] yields 16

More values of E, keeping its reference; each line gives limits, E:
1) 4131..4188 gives 0.86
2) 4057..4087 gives 0.96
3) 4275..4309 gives 0.76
